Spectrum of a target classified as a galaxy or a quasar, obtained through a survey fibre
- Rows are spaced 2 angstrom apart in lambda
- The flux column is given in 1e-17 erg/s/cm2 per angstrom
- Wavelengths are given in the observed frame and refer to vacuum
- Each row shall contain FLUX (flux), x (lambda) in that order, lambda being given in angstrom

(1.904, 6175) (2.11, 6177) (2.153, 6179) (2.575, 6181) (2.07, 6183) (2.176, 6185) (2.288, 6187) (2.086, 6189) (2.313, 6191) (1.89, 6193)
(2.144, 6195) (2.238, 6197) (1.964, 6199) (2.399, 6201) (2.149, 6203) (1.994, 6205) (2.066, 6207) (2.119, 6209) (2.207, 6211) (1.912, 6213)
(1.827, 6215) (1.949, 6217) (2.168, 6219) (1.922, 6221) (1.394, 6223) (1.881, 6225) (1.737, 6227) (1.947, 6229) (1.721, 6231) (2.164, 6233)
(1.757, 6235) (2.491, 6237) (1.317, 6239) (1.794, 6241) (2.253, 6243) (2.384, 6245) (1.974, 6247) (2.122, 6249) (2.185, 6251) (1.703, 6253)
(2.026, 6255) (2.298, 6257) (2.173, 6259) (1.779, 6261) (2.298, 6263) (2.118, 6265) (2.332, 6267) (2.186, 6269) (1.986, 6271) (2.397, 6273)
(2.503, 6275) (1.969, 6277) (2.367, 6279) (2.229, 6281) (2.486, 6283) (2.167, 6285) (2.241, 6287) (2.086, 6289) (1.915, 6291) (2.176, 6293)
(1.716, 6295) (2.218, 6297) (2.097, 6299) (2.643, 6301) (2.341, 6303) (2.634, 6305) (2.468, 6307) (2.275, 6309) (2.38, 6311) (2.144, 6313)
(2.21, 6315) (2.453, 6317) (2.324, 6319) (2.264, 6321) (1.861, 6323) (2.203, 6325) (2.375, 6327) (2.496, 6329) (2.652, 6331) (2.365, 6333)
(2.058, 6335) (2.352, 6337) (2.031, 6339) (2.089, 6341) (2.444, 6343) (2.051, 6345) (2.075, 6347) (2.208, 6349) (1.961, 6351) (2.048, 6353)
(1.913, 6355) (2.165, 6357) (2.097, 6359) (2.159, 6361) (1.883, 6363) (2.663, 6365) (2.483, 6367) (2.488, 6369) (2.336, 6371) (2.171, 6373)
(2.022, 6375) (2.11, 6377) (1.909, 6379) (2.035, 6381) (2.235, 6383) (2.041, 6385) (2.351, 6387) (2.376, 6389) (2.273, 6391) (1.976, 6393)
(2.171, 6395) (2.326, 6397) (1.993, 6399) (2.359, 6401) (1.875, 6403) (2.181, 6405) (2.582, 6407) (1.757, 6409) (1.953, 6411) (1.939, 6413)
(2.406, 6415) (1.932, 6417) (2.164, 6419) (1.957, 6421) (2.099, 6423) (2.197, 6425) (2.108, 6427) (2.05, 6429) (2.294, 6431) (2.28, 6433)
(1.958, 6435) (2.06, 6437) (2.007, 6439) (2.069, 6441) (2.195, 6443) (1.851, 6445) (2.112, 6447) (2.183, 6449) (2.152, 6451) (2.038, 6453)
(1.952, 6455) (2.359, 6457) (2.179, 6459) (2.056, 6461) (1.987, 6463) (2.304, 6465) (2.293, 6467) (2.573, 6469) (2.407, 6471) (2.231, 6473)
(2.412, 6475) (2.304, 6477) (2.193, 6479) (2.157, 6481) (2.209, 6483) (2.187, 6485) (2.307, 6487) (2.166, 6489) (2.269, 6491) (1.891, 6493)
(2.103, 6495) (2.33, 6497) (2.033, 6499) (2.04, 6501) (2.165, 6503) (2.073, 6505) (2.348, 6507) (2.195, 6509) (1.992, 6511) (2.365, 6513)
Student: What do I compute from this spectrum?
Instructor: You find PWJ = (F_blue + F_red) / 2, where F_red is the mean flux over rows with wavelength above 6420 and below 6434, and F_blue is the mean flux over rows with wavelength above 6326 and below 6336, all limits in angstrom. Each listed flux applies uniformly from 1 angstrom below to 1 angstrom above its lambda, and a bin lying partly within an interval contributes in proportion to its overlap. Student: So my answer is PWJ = 2.26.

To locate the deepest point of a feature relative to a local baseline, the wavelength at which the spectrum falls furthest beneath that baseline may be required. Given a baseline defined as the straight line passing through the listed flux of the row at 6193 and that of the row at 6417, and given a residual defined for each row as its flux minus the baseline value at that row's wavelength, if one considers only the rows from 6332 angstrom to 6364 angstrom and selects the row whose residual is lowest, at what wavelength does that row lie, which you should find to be 6363 angstrom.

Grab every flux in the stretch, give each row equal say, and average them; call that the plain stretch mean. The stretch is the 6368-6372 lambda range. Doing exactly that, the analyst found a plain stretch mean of 2.41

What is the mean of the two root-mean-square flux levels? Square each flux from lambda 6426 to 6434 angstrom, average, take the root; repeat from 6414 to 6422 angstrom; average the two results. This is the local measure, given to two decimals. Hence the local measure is 2.15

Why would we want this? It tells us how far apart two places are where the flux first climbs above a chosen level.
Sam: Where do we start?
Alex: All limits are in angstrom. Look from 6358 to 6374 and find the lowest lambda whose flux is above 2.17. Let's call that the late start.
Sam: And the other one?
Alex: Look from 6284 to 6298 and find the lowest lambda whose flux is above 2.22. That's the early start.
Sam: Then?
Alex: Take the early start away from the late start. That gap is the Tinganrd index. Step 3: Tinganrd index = 78 angstrom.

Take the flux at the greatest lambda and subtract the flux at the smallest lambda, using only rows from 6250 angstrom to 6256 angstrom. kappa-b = -0.2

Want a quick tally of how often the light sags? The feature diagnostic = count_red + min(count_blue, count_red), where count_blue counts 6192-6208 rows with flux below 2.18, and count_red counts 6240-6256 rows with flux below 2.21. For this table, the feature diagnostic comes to 12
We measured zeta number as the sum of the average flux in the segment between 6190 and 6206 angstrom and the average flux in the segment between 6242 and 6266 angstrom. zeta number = 4.25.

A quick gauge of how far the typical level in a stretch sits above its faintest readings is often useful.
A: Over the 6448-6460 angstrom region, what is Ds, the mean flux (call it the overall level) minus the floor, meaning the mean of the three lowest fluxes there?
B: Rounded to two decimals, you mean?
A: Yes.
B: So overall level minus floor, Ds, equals 0.10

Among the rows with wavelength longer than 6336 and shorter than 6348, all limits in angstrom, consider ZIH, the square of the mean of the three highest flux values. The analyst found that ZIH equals 5.3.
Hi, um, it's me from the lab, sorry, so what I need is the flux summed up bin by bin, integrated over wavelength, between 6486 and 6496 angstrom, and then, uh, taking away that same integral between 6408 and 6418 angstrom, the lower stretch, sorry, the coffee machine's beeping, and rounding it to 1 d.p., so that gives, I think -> 1.5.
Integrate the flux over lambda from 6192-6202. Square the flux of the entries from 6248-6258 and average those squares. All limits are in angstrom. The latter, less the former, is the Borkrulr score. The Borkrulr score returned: -17.0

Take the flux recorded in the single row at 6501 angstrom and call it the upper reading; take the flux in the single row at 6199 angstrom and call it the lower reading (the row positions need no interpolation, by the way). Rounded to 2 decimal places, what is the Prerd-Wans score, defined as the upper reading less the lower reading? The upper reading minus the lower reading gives 0.08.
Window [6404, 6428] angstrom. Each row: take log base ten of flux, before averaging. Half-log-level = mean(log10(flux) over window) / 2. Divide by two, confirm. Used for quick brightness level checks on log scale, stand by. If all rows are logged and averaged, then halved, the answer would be 0.161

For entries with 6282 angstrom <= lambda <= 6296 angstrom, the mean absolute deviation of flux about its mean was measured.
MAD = 0.18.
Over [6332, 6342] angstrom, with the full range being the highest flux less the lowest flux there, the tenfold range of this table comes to 3.3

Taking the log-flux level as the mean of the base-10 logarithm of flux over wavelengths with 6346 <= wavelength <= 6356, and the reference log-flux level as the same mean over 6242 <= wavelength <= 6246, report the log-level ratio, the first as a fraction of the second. 0.85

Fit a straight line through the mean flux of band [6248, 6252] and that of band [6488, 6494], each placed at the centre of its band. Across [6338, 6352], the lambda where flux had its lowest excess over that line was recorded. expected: 6351 angstrom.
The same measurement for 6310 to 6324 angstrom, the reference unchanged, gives 6323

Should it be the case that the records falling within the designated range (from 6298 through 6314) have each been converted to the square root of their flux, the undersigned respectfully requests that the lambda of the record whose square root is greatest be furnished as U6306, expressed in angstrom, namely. 6301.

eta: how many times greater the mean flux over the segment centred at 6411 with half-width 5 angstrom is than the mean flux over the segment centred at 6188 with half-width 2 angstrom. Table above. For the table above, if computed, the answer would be 0.97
